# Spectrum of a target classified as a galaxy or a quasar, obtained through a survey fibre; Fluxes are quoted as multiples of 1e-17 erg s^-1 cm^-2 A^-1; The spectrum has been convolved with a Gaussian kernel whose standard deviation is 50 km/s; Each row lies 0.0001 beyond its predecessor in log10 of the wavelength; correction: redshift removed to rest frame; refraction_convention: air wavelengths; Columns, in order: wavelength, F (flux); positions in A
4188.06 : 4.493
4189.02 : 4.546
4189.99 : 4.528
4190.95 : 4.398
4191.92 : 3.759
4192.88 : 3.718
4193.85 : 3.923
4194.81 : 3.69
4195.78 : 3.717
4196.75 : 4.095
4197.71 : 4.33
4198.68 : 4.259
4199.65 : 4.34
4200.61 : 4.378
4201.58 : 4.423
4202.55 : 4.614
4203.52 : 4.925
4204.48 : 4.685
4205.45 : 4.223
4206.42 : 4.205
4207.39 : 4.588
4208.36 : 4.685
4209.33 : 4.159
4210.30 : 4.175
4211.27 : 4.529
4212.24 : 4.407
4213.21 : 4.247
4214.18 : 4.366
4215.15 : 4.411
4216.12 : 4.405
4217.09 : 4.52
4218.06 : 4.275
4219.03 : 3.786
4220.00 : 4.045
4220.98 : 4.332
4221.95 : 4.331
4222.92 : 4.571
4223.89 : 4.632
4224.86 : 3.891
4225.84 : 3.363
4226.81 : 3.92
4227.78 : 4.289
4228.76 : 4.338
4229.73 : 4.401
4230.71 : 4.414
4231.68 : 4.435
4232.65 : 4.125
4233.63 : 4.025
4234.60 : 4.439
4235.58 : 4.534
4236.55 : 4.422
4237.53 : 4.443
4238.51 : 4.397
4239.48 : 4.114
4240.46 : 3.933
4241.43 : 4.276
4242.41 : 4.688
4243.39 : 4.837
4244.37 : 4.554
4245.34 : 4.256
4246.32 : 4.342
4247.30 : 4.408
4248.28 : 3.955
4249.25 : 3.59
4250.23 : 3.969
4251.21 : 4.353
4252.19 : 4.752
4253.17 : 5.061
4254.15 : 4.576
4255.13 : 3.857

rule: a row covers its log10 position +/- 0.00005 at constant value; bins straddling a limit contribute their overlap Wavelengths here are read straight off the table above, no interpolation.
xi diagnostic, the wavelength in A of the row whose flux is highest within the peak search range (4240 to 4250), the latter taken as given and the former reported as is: 4243.39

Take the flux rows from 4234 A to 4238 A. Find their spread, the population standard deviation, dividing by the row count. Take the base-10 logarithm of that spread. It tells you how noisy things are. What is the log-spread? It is -1.36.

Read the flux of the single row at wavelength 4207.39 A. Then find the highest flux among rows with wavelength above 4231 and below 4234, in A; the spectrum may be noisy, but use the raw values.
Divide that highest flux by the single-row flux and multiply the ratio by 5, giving 4.8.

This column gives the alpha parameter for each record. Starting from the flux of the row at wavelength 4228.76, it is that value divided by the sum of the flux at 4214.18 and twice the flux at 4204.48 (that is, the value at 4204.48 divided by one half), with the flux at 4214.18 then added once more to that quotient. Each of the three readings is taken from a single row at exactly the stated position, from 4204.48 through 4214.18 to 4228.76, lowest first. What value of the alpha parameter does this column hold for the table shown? 4.68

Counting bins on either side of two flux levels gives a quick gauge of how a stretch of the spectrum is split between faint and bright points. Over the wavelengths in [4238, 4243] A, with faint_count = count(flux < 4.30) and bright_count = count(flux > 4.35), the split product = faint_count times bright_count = 6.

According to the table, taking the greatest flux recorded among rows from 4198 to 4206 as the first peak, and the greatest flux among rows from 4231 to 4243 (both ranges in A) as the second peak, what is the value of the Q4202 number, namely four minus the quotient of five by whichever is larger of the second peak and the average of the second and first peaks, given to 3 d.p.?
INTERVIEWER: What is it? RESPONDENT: 2.960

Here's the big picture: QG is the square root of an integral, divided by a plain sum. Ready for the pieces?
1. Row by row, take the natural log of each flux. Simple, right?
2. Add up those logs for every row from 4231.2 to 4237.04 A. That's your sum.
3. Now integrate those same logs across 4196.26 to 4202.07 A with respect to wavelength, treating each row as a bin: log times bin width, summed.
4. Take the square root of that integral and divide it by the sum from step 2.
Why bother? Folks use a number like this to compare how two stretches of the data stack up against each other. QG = 0.331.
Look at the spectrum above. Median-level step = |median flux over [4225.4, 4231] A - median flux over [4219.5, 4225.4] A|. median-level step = 0.02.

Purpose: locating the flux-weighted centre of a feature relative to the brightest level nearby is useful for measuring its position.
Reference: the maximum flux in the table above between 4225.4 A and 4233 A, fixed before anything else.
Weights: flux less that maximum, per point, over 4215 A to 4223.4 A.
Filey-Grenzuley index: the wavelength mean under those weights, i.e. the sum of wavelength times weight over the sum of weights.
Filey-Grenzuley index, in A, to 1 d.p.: 4219.2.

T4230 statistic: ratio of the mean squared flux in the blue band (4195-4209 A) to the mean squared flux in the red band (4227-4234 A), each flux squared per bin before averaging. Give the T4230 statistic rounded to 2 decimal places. 1.05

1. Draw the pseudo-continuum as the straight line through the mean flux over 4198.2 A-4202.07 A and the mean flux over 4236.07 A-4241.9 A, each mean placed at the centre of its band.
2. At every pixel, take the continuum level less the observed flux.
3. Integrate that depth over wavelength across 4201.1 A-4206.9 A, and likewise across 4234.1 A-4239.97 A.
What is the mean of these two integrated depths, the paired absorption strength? -0.86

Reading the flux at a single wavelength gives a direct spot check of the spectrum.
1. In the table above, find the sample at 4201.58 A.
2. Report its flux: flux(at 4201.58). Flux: 4.423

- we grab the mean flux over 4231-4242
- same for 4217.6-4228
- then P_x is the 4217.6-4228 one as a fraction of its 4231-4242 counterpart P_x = 0.96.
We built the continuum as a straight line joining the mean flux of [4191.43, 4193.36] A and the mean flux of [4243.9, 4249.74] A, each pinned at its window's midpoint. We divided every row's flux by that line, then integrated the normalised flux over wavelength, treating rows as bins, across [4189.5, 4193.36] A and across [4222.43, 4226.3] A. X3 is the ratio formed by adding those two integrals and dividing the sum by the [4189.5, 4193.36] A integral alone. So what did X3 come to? 1.94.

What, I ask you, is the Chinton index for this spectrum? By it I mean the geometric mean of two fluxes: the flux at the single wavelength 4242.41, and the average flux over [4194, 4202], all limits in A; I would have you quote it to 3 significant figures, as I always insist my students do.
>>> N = 4.41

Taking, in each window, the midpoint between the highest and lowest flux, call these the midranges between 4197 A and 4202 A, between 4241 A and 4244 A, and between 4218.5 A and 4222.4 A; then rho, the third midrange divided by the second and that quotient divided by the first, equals 0.205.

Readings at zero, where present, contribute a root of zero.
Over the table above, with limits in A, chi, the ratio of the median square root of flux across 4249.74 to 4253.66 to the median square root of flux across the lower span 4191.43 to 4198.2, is 1.10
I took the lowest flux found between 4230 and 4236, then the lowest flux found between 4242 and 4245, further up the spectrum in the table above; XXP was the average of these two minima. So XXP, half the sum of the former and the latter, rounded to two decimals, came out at 4.29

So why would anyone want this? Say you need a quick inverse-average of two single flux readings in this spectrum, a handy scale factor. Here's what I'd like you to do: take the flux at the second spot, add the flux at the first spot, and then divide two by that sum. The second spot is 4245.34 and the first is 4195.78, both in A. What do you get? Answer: 0.251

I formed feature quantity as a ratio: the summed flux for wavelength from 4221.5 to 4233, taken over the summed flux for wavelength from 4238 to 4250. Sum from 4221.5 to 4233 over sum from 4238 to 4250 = 0.99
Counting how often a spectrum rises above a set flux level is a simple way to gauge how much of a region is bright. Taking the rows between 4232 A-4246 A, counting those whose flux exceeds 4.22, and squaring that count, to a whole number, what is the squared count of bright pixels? 100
